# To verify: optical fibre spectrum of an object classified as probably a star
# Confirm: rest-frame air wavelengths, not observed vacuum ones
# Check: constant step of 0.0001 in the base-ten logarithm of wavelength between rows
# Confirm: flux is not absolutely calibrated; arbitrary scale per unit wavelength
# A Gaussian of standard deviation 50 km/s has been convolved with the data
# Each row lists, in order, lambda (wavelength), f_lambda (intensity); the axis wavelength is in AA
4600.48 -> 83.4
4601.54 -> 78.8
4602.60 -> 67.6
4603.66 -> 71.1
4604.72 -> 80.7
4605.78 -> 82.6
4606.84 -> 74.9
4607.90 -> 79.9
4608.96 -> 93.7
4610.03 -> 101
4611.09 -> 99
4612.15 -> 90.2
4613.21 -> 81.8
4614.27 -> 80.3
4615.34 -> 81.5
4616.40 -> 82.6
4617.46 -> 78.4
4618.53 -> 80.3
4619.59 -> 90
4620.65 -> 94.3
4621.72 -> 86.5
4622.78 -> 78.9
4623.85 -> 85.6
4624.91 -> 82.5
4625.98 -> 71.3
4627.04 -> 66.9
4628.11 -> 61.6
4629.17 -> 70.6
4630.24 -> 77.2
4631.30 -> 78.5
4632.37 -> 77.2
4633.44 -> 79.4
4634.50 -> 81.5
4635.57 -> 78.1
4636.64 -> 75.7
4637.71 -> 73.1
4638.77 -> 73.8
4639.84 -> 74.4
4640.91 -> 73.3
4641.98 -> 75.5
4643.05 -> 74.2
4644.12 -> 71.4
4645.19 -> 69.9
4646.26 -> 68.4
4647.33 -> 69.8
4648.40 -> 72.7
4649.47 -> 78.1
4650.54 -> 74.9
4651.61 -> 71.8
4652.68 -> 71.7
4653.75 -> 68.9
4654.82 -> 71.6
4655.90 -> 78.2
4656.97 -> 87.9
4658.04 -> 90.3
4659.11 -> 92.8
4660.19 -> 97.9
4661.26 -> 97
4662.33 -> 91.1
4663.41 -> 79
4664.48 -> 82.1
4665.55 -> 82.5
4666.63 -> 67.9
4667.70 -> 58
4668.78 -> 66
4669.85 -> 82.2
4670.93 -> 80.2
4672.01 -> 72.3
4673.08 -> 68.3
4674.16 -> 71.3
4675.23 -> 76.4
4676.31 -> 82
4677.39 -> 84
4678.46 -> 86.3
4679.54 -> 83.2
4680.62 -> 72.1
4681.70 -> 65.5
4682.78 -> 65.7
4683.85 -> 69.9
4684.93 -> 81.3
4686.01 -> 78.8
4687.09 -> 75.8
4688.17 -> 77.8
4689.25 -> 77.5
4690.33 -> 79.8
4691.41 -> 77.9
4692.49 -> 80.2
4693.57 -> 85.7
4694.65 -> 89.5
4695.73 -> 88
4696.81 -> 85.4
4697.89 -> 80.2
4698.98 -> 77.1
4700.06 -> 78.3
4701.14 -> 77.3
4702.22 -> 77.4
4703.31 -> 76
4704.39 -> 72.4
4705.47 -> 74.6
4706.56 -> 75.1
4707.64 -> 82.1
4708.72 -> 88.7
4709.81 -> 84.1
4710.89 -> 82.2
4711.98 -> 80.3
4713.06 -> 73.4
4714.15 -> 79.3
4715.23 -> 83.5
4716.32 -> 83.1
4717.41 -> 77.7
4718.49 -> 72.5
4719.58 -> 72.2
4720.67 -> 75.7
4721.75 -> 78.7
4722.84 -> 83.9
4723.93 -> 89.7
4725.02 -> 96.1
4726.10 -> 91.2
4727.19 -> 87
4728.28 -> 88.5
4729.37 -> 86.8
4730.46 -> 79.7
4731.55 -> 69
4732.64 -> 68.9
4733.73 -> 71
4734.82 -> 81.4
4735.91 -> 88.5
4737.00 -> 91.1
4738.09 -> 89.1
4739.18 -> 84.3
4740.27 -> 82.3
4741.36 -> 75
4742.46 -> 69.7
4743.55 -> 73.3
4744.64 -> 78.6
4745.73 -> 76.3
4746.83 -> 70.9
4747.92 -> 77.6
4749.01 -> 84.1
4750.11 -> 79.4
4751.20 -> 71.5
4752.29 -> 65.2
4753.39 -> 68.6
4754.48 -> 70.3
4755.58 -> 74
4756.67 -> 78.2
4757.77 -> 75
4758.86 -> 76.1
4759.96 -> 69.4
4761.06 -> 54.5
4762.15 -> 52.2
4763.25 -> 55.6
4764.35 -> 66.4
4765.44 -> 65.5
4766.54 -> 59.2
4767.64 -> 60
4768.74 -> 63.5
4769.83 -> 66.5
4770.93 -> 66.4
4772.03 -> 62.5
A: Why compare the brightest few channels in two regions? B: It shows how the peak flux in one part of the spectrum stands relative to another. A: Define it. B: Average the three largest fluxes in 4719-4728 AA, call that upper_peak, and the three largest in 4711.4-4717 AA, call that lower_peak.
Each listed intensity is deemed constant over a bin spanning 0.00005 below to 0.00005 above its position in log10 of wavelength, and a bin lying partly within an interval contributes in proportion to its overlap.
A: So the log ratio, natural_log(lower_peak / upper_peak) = -0.115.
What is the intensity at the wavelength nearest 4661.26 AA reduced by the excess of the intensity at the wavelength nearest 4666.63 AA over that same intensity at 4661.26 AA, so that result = 126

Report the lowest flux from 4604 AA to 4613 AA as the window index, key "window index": 74.9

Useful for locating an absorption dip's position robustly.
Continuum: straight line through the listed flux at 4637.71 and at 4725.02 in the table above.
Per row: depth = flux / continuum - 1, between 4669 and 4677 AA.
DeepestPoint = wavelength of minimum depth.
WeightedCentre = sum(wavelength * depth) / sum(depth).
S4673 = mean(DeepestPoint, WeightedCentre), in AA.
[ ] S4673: 4673.3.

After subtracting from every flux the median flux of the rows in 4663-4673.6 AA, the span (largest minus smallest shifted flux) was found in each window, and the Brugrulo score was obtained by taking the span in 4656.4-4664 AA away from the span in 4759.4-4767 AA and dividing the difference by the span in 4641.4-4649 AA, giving -0.2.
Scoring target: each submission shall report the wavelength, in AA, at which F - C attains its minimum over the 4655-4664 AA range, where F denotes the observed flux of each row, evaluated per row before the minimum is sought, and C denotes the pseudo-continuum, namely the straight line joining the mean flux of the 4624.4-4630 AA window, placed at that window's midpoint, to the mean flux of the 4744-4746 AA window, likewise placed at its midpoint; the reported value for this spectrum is 4655.90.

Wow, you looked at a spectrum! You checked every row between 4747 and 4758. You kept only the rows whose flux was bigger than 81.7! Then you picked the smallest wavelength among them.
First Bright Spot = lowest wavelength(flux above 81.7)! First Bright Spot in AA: 4749.01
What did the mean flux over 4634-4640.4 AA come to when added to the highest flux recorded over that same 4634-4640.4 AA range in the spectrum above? 158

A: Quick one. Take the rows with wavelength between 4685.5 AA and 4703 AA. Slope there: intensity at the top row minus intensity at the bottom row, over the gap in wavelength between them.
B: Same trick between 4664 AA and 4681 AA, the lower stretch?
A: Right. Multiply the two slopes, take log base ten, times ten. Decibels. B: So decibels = -13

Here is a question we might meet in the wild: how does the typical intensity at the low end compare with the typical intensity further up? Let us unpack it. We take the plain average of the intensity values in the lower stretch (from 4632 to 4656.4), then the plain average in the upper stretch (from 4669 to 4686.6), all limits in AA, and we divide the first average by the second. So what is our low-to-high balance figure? 0.97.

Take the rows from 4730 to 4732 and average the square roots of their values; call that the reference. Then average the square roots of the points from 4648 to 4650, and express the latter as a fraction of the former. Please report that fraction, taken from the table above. 1.01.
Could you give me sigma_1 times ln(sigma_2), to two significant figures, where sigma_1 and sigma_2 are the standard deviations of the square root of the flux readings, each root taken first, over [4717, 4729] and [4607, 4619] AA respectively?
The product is -0.37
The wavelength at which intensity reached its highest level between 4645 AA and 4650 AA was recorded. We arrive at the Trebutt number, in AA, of 4649.47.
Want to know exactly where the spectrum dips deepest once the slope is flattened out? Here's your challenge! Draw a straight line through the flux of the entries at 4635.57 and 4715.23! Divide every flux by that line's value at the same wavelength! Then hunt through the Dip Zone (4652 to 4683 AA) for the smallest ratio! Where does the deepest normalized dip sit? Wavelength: 4667.70 AA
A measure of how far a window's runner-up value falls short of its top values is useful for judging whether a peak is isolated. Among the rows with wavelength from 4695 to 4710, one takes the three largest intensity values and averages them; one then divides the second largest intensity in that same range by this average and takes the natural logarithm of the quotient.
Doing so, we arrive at 0.0072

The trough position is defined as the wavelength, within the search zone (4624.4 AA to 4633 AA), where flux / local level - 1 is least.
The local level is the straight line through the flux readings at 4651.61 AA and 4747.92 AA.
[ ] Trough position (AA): 4628.11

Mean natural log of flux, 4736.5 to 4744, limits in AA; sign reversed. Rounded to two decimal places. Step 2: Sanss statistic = -4.39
